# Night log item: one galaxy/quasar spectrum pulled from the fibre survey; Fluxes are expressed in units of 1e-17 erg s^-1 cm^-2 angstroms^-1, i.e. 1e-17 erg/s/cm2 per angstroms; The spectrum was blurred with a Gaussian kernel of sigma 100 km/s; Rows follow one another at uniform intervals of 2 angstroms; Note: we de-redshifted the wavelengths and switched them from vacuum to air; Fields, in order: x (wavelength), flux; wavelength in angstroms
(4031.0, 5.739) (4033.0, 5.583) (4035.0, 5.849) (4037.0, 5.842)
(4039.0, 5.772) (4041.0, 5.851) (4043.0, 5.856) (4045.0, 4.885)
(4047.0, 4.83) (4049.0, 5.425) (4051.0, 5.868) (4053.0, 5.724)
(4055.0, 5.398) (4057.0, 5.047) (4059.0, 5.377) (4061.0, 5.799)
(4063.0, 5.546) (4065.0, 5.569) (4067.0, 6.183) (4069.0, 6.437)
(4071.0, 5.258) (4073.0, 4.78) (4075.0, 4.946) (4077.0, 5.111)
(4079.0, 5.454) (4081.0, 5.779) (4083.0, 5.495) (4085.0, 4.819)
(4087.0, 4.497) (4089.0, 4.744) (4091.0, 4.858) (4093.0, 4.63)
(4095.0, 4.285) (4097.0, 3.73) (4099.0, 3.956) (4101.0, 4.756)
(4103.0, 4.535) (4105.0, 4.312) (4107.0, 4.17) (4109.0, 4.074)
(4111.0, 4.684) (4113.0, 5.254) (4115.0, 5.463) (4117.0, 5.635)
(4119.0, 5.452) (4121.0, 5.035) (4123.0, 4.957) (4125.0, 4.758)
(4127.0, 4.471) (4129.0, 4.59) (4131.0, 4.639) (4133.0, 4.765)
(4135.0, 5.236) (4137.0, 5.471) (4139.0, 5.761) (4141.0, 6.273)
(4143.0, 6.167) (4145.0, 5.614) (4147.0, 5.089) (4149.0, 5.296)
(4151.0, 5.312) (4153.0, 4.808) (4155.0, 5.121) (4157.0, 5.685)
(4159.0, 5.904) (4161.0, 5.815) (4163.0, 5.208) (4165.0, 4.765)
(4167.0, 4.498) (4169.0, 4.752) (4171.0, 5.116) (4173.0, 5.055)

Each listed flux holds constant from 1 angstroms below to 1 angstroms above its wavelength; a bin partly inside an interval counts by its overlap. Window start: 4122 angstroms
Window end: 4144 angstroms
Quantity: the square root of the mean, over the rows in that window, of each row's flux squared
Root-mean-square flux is 5.23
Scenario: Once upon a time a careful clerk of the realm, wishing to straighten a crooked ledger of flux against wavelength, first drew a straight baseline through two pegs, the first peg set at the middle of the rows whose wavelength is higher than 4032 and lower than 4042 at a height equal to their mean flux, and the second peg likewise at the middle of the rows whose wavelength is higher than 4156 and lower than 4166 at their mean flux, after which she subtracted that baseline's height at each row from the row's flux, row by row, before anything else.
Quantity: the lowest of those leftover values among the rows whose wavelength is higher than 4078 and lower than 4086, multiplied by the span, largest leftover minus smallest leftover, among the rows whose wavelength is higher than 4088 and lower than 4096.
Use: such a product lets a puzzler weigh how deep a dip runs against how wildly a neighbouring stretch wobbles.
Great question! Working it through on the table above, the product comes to -0.47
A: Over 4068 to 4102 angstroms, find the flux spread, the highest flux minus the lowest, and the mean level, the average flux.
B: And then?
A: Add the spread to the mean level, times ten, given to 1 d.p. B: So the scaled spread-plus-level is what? 76.2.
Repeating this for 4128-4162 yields 70.7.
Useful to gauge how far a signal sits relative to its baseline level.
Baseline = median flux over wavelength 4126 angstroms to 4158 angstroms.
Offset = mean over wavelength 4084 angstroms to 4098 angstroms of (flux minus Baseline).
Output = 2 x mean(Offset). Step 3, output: -1.51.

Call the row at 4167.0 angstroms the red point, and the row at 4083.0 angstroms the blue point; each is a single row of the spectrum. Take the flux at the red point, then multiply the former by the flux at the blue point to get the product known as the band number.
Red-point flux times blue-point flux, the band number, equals 24.7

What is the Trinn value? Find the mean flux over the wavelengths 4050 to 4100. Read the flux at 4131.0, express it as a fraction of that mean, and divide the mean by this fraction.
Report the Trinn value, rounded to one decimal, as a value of 5.8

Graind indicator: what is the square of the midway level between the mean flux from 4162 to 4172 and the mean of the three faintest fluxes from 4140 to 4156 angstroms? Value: 24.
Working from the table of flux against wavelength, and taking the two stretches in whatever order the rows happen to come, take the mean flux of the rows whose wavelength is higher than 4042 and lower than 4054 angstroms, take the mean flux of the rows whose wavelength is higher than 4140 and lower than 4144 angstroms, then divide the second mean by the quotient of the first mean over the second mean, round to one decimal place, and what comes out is 7.1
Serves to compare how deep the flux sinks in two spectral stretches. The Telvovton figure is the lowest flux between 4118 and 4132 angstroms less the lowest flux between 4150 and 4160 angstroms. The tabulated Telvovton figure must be -0.3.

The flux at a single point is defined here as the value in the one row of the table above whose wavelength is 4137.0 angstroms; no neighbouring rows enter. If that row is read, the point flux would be 5.471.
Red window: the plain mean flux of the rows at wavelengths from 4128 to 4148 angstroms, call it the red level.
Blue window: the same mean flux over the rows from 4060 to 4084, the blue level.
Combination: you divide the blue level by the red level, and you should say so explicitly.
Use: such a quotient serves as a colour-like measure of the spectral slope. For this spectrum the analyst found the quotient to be 1.03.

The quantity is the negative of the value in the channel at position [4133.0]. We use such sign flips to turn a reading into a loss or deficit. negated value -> -4.8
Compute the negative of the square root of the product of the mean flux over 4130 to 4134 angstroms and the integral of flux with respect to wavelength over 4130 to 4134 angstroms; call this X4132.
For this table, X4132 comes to -9.4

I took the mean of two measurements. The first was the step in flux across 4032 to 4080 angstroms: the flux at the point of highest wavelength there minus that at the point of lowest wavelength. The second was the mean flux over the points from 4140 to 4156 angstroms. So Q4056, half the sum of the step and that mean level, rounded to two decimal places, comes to 2.67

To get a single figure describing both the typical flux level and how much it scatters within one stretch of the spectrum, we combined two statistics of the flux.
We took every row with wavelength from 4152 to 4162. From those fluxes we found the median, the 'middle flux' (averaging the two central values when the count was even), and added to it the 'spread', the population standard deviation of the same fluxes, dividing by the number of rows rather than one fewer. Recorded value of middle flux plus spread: 6.1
